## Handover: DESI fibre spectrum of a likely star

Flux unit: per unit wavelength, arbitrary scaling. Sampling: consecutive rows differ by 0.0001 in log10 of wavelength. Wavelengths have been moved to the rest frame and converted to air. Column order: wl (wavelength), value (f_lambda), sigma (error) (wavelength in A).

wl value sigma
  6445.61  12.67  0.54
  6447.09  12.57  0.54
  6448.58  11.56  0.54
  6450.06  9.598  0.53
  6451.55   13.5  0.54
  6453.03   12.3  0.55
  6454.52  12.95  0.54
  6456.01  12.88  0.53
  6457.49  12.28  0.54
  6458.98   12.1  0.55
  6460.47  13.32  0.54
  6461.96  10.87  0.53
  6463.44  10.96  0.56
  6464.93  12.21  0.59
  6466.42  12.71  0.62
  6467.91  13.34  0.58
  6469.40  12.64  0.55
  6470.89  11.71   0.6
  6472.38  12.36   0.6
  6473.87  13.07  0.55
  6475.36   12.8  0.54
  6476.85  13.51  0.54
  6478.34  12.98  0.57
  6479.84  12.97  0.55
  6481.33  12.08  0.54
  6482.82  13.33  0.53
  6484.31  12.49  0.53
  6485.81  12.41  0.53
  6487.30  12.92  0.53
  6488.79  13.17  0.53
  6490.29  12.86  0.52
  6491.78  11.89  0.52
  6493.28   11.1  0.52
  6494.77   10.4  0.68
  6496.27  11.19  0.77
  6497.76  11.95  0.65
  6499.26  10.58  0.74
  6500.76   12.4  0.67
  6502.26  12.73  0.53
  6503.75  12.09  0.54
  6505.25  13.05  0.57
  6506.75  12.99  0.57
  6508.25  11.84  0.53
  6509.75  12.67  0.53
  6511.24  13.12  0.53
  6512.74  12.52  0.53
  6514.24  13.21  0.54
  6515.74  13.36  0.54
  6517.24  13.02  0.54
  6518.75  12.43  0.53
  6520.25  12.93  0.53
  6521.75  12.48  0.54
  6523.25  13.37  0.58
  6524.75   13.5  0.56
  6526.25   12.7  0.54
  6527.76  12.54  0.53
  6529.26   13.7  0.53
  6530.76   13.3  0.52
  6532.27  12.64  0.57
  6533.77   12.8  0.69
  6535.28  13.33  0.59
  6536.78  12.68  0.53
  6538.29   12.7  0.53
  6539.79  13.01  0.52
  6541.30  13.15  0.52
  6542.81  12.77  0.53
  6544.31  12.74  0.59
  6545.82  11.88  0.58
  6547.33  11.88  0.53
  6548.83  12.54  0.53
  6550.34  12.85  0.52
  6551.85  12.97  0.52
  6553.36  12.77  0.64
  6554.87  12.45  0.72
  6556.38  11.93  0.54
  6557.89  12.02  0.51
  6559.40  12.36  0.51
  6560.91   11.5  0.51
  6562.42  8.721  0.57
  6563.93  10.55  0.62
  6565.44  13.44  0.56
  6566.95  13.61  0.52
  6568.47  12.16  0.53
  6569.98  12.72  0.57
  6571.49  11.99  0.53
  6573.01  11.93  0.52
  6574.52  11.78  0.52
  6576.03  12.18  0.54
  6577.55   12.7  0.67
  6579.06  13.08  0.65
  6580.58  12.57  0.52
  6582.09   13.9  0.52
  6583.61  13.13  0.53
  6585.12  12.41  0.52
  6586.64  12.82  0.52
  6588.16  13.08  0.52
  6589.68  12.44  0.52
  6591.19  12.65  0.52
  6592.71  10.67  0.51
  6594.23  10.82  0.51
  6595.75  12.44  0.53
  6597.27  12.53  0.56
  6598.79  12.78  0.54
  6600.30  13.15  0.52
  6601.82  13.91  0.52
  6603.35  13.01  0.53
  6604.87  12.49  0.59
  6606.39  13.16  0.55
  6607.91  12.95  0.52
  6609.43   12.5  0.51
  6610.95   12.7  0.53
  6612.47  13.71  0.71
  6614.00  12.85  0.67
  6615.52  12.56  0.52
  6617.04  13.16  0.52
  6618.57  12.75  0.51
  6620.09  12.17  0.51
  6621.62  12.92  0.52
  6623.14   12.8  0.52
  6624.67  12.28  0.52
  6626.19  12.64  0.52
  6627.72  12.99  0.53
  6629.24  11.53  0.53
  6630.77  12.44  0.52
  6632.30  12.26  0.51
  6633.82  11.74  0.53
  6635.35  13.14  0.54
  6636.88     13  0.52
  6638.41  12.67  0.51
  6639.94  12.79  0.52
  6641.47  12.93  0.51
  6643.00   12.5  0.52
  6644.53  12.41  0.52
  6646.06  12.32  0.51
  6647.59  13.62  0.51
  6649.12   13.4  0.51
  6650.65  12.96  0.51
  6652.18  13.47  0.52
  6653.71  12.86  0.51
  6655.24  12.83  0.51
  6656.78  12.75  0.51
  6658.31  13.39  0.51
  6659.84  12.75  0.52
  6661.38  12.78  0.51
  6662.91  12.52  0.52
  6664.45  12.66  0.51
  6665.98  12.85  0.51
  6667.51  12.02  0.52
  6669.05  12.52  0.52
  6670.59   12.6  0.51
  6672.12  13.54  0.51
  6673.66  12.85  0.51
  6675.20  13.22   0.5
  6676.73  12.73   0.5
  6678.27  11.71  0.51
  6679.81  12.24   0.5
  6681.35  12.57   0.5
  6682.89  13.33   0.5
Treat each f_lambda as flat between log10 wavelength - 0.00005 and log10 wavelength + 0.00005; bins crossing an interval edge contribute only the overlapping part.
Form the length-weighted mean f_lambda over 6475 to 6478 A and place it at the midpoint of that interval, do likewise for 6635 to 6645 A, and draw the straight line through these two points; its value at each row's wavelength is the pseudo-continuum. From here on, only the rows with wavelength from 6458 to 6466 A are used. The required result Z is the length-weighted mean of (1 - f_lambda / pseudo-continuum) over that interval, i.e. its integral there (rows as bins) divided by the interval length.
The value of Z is 0.098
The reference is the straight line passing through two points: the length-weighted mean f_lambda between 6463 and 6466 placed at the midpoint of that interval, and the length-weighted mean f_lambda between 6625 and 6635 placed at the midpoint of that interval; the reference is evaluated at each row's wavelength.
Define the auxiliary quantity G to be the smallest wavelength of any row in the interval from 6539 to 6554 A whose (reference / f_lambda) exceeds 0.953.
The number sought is 6545.82 A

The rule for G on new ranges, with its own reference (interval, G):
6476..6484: 6481.33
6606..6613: 6609.43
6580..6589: 6580.58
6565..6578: 6568.47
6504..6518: 6508.25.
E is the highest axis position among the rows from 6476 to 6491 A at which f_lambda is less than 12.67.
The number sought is 6485.81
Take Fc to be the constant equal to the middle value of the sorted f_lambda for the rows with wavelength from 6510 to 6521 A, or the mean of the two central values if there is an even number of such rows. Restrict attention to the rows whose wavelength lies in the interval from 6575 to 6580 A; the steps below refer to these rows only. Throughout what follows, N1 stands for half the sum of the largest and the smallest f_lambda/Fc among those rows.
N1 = 0.97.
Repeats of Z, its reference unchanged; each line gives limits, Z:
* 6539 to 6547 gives 0.027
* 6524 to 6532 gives -0.005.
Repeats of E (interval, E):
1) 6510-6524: 6521.75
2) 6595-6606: 6604.87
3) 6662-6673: 6670.59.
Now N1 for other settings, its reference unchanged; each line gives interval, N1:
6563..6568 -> 0.93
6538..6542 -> 0.99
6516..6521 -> 0.98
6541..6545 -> 0.99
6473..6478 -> 1.01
